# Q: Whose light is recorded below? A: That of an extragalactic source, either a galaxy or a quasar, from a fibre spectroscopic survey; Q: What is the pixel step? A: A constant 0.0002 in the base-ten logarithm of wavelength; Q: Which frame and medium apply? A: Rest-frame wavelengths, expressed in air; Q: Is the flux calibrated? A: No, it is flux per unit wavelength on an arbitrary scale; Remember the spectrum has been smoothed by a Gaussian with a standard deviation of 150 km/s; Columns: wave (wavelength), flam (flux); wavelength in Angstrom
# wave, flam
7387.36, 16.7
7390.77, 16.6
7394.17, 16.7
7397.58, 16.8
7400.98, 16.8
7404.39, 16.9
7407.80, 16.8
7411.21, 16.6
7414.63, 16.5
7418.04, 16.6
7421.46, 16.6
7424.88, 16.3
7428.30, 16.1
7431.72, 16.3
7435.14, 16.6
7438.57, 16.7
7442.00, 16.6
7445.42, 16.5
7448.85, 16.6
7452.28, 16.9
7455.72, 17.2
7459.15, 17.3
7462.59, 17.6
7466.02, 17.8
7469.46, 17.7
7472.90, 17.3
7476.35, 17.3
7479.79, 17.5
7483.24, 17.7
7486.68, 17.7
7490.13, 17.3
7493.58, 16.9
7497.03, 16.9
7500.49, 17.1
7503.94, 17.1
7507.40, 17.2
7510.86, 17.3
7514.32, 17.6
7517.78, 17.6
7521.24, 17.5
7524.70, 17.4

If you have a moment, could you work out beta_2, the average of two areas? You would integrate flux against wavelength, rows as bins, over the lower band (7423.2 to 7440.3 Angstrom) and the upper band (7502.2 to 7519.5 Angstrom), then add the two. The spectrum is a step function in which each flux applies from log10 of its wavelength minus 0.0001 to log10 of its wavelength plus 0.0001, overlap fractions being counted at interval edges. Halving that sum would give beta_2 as 290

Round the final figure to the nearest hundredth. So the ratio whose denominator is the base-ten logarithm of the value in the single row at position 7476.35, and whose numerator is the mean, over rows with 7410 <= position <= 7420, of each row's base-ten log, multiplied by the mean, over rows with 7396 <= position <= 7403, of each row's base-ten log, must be 1.21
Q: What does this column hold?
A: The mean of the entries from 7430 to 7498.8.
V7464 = 17.1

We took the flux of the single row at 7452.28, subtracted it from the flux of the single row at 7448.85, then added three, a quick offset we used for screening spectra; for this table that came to 2.7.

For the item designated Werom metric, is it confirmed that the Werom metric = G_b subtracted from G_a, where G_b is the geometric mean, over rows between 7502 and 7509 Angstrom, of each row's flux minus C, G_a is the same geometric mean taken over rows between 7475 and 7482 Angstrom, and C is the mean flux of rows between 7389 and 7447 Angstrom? 0.2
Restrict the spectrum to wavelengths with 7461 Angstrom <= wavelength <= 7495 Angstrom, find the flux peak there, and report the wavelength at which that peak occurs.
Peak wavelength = 7466.02 Angstrom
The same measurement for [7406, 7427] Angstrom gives 7407.80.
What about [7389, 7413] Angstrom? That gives 7404.39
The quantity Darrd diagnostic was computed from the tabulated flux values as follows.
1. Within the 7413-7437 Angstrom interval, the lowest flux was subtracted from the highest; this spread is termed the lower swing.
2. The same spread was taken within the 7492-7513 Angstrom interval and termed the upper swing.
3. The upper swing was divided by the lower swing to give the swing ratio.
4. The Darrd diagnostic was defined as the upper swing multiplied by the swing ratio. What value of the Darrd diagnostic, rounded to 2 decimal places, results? 0.32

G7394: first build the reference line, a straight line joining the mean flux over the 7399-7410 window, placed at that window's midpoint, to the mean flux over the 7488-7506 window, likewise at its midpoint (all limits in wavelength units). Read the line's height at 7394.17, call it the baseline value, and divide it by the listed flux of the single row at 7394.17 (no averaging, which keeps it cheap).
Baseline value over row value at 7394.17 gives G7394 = 1.01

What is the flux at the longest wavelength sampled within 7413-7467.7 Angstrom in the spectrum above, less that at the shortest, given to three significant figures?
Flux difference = 1.30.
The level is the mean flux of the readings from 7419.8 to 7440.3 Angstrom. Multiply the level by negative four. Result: -65.7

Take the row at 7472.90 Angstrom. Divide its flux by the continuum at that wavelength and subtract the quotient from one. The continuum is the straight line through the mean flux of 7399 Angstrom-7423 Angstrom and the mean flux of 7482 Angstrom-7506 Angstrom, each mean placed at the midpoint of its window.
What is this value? -0.012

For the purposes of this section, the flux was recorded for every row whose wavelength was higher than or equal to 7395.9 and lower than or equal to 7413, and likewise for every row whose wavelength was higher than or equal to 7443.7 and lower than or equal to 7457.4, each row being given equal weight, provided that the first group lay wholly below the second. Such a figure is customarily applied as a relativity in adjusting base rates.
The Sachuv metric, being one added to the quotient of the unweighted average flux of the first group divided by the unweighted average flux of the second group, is 1.999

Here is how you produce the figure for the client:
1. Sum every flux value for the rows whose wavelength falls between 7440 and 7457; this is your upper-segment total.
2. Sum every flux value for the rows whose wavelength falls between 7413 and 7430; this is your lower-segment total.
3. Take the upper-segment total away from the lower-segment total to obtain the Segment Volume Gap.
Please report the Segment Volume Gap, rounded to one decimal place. -1.7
